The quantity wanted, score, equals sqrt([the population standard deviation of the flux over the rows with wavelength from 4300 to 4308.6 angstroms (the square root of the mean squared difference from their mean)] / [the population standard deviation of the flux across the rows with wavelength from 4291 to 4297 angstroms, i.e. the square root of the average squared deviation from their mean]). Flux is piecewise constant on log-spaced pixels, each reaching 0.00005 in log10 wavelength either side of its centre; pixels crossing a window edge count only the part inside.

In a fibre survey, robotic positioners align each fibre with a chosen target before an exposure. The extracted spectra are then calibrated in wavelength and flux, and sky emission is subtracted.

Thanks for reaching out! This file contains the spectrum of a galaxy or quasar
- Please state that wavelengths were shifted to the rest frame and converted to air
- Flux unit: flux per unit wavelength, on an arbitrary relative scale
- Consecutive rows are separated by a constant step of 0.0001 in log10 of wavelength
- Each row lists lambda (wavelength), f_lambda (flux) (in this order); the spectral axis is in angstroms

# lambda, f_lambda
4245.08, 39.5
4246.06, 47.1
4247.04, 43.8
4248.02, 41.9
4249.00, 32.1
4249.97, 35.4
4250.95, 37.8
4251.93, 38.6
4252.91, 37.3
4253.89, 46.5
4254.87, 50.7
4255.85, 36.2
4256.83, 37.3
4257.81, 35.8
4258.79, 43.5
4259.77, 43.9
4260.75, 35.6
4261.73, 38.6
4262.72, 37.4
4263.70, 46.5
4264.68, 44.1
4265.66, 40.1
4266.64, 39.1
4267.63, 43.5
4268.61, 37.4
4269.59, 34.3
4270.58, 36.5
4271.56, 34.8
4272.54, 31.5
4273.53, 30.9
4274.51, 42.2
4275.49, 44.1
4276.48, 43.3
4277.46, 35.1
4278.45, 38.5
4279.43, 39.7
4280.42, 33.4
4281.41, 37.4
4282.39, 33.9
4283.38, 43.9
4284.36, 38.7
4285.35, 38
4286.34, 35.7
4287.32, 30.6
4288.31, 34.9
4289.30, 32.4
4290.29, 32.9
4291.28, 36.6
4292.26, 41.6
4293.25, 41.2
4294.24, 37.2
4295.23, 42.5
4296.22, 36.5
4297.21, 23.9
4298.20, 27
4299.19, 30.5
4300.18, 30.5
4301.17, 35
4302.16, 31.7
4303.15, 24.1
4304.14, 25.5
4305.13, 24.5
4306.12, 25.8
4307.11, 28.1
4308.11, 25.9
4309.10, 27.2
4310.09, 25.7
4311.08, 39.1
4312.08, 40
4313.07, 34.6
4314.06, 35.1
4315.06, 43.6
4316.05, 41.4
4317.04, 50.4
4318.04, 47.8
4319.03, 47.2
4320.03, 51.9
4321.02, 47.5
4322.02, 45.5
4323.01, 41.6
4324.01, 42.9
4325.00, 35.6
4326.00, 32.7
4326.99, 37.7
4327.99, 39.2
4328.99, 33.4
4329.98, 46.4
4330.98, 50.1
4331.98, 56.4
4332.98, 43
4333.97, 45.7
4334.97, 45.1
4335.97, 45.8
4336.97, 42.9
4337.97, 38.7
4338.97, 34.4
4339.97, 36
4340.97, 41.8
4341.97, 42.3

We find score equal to 1.2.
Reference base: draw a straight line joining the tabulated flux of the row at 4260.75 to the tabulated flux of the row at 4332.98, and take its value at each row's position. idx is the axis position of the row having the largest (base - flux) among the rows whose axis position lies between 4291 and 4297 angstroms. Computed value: 4296.22 angstroms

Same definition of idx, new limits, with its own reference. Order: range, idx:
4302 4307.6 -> 4303.15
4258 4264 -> 4260.75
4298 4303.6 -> 4303.15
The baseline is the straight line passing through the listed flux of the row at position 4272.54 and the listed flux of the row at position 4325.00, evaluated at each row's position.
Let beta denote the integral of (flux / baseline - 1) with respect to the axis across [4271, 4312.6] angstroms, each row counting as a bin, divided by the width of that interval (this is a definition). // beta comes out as 0.04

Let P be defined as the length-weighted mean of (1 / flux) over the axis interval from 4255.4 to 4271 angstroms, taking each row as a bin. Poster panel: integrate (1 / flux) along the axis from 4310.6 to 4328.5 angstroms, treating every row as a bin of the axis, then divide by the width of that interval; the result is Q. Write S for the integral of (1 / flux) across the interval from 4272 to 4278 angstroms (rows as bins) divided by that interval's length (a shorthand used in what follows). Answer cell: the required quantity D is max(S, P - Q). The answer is 0.0270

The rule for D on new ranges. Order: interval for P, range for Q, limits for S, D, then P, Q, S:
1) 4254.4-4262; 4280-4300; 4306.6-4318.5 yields 0.0288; 0.0252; 0.029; 0.0288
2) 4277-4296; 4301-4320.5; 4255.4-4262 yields 0.0260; 0.0272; 0.030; 0.0260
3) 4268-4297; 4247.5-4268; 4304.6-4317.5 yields 0.0312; 0.0274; 0.025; 0.0312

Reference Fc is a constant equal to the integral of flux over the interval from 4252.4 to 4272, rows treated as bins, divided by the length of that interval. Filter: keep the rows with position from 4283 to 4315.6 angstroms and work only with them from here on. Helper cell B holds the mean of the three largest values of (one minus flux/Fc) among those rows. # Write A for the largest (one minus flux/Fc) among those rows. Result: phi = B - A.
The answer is -0.01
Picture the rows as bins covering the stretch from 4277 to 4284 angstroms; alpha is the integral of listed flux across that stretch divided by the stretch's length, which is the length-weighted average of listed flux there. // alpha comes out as 37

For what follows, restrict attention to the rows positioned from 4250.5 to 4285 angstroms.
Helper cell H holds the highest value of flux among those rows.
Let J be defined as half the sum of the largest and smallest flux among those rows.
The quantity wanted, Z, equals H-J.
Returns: 9.9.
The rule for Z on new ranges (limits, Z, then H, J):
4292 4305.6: 9.3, 42.5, 33.2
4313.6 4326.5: 9.6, 51.9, 42.3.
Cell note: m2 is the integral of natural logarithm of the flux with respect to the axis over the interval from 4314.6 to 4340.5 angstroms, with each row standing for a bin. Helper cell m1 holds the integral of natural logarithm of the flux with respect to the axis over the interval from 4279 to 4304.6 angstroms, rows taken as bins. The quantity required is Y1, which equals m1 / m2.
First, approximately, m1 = 90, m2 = 97.3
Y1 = 0.93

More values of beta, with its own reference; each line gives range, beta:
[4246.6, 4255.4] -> 0.36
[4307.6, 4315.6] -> -0.02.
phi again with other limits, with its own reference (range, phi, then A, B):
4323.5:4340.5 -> -0.02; 0.18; 0.16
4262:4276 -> -0.03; 0.23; 0.19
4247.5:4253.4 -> -0.07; 0.20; 0.13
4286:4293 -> -0.03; 0.23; 0.20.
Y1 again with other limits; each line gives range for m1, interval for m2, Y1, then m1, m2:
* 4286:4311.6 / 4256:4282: 0.93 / 88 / 94.8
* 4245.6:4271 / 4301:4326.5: 1.03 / 94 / 91.0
